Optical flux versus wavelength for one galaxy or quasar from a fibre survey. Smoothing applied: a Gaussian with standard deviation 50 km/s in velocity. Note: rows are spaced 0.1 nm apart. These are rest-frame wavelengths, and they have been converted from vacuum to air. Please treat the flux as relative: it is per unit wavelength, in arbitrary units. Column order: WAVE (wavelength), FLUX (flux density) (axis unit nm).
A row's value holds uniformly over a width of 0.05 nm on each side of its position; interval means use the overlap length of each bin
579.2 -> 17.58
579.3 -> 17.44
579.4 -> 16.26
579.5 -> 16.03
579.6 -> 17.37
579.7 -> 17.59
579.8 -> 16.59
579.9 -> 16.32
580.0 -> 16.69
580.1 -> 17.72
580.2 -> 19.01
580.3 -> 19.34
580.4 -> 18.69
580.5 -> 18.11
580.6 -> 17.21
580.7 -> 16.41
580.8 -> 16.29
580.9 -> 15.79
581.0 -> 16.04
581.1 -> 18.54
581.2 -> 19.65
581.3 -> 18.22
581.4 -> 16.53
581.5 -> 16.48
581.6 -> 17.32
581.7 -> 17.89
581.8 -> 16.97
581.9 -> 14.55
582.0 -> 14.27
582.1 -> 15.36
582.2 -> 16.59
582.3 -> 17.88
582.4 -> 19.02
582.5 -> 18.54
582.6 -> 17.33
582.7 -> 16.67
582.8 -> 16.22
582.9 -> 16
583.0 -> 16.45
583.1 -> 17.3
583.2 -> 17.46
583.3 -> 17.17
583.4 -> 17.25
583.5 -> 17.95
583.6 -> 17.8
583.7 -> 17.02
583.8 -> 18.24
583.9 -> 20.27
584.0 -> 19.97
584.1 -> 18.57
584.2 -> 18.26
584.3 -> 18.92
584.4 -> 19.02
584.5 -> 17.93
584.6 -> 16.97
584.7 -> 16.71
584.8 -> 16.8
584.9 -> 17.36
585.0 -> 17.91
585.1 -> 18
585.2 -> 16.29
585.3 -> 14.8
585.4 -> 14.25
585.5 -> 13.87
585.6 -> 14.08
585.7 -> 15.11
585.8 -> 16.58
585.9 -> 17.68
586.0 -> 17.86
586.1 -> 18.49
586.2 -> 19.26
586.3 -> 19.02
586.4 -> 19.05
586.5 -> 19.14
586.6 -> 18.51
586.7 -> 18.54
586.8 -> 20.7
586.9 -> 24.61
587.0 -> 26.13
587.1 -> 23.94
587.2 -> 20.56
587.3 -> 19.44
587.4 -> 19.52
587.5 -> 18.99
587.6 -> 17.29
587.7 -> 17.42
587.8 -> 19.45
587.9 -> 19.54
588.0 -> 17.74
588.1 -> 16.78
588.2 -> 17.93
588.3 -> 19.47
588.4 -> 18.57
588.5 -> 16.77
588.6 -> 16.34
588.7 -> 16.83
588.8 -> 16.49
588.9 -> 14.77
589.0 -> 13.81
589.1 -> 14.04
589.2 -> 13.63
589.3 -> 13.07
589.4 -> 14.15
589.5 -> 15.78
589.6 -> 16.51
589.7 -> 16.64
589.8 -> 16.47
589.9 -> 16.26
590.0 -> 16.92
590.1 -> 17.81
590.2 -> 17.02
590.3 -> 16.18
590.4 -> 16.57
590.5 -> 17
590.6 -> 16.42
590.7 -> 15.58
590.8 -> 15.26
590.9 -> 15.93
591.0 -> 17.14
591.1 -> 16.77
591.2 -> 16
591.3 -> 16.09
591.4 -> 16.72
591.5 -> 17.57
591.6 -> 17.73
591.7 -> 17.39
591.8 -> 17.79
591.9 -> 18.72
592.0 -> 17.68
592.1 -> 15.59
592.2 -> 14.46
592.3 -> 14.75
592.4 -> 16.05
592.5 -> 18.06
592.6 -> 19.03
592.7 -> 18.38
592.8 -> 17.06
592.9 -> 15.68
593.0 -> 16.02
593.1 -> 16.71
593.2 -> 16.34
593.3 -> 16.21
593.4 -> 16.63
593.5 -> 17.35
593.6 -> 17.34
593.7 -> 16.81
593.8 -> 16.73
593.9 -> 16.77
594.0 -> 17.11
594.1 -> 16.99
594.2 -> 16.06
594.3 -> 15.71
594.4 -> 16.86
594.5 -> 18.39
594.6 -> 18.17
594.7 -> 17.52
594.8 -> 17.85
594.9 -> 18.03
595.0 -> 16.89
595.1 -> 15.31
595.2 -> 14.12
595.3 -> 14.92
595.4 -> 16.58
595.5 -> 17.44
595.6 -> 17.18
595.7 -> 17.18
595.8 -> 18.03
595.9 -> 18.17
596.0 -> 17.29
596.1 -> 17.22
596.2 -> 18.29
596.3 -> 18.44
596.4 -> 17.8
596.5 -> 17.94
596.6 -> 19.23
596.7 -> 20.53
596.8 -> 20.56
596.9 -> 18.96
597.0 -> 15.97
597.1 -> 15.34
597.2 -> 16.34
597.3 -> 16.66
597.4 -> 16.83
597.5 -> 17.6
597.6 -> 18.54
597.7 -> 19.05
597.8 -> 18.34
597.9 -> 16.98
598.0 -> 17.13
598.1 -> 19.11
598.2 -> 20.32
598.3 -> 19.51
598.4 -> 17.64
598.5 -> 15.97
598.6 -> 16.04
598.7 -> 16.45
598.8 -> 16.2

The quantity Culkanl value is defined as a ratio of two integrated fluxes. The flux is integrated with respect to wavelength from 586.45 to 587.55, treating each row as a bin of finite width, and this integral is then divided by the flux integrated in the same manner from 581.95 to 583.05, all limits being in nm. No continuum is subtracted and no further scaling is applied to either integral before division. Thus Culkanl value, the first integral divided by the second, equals 1.25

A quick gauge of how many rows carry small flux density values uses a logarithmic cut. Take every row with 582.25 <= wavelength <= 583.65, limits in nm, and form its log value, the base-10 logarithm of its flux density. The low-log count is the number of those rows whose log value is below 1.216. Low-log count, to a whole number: 2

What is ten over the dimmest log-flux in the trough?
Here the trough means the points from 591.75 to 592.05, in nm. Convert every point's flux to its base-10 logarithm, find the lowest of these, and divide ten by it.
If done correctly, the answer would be 8.02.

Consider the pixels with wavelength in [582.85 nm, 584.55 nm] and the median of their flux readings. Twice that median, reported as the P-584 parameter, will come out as 35.9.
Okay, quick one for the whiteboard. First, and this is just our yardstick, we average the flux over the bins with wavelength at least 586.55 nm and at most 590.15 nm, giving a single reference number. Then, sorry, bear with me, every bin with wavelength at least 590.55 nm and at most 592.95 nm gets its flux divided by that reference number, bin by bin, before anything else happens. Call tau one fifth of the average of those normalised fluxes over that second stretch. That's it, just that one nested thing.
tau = 0.188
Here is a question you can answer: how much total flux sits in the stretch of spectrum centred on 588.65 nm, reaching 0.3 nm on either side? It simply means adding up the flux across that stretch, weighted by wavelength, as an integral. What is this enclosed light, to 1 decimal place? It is 10.0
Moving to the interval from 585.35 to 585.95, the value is 9.2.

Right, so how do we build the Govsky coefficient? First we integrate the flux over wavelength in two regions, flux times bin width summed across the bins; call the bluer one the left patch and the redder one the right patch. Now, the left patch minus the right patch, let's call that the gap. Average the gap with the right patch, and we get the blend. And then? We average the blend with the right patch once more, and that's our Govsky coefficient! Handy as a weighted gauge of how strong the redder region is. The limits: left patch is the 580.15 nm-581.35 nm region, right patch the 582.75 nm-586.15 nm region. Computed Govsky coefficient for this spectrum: 35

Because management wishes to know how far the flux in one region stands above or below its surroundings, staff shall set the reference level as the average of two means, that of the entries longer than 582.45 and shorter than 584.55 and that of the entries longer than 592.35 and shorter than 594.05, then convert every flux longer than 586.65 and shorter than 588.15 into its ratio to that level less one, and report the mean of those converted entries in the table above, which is 0.15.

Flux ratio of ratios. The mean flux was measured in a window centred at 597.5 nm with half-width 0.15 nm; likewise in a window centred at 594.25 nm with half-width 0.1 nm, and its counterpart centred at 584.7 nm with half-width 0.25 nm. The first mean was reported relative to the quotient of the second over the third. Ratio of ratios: 19.1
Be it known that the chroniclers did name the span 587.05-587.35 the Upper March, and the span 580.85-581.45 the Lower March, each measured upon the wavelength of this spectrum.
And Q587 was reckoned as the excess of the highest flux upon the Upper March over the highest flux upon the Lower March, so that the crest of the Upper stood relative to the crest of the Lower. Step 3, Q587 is 4.3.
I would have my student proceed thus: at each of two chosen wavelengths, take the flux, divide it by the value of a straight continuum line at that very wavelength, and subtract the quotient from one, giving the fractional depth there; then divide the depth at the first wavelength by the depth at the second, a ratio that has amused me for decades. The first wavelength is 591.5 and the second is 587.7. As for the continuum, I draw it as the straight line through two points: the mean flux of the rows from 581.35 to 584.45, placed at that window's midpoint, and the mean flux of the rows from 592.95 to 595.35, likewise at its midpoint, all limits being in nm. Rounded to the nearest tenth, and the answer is 2.2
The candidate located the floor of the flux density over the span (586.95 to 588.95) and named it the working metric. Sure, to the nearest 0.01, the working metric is 14.77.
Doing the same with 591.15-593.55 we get 14.46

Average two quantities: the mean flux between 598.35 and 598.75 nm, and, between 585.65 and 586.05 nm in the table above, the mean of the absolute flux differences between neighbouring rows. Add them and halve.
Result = 8.7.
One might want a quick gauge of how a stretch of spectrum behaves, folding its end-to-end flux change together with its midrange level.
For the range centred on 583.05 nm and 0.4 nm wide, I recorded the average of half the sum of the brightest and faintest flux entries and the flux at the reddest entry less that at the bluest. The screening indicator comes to 9.1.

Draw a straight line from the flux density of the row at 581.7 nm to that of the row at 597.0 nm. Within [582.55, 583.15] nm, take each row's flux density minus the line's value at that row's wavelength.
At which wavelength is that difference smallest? 582.9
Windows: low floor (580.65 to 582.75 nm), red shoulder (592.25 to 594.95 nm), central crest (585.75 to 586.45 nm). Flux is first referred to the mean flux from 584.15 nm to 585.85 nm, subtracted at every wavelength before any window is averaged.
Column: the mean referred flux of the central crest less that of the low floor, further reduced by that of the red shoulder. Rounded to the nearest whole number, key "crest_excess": 1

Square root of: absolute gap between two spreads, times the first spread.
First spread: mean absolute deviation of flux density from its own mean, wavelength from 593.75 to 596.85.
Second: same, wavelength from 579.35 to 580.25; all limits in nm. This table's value 0.48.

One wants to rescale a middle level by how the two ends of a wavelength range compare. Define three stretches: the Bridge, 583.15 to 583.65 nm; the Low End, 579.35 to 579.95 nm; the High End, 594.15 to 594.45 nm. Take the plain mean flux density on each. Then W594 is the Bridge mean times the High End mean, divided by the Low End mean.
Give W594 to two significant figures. 17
